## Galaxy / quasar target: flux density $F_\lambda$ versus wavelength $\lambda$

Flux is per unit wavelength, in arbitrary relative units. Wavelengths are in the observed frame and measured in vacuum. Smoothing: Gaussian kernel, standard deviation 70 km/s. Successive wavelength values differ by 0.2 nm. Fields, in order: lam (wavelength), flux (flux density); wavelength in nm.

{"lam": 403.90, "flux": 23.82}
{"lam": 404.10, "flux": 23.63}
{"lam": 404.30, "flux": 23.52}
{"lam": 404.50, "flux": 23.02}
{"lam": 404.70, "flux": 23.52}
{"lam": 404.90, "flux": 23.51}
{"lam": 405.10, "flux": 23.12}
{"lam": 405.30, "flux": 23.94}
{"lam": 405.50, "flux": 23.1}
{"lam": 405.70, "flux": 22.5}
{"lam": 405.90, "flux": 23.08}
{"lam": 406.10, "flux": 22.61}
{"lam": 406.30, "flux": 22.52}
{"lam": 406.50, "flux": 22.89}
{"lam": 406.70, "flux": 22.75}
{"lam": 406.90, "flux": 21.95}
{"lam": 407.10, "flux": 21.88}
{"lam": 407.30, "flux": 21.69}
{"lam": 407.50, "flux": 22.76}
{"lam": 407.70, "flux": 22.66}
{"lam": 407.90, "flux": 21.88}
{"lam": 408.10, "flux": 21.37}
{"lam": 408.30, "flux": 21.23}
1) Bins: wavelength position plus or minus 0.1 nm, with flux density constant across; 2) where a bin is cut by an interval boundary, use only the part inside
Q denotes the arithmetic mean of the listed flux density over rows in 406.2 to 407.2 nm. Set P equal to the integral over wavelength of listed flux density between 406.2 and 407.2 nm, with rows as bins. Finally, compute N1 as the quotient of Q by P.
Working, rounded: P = 22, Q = 22.4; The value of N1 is 1.00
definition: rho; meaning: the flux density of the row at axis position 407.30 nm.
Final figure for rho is 21.69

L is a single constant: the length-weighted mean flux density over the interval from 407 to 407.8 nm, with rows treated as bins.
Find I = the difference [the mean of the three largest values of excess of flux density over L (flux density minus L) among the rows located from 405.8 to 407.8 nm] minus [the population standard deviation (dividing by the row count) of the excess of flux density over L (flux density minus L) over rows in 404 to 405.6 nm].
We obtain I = 0.4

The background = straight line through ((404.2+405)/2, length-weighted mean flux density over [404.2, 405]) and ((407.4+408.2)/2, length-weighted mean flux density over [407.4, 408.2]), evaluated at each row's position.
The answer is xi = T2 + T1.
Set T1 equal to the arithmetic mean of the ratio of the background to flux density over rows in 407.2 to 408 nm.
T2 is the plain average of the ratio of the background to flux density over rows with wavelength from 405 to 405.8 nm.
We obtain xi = 2.00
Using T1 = 1.00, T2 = 1.00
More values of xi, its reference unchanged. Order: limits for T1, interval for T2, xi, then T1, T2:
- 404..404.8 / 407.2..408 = 2.00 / 1.00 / 1.00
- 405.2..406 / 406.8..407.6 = 2.01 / 0.99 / 1.02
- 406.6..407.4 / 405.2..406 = 2.01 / 1.02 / 0.99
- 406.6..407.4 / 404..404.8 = 2.02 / 1.02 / 1.00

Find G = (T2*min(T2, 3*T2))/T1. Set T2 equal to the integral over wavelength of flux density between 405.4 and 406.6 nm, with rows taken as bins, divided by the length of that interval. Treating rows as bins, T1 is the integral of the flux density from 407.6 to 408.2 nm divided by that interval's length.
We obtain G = 23.6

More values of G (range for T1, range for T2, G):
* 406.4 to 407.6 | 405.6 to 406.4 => 23.0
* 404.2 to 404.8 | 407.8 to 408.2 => 20.0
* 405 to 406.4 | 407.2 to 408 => 21.5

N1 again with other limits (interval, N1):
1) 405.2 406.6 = 0.71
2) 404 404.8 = 1.25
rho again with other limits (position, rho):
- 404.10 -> 23.63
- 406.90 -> 21.95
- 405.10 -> 23.12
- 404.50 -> 23.02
